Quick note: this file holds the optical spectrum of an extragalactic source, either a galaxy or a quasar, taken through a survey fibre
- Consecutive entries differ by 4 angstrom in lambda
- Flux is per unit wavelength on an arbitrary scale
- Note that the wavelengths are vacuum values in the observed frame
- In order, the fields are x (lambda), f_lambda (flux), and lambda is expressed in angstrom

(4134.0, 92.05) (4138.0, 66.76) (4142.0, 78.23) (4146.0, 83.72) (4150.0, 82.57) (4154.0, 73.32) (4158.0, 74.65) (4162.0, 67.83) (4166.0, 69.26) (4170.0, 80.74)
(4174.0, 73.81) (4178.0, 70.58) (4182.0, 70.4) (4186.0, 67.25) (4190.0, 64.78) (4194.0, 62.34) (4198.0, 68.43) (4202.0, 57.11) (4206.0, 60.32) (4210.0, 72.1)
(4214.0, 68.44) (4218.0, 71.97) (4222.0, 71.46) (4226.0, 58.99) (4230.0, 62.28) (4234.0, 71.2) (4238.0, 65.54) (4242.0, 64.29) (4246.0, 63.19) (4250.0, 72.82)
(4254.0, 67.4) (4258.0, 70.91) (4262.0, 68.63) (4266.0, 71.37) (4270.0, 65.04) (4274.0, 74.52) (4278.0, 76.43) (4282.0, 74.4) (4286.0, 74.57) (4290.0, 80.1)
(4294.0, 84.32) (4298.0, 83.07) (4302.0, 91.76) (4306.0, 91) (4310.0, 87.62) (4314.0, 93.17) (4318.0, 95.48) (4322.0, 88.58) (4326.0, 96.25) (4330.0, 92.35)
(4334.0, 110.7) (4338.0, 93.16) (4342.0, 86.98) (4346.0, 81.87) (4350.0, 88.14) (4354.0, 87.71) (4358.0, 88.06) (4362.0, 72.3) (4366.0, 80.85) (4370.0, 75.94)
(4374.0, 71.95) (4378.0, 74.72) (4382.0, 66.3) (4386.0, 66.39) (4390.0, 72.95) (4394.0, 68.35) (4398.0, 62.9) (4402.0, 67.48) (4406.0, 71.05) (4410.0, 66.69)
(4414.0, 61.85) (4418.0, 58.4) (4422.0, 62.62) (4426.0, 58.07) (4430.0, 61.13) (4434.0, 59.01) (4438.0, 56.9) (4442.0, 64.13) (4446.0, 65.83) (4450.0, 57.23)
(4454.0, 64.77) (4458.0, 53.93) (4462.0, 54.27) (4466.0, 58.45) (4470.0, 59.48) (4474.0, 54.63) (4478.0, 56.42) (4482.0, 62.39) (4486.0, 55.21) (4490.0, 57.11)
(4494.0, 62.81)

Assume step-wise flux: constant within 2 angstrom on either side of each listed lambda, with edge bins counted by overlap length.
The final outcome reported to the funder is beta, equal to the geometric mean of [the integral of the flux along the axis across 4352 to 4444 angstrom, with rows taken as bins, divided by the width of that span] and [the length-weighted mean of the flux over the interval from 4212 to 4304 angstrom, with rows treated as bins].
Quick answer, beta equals 70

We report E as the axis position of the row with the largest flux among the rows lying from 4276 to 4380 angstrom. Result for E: 4334.0 angstrom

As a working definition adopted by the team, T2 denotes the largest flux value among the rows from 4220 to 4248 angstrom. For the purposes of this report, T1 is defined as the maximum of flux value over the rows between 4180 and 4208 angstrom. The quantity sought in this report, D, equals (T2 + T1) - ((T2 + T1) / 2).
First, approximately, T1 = 70.4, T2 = 71.46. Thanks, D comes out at 71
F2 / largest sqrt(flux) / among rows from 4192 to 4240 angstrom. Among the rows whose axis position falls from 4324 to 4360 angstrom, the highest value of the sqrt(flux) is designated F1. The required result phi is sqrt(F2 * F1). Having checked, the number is 9.45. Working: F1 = 10.5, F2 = 8.5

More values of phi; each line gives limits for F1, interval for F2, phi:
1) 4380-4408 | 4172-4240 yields 8.57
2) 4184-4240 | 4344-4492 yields 8.93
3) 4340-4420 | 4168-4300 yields 9.28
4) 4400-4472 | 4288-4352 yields 9.42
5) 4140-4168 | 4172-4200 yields 8.87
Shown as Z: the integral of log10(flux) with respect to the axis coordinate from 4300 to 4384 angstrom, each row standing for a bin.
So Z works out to 162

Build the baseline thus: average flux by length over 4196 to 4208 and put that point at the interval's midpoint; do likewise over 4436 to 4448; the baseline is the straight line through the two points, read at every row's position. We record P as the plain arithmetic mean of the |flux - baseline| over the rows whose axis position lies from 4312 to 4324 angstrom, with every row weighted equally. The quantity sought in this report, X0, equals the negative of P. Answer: -30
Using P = 30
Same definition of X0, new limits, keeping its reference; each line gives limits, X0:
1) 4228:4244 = -4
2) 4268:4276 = -8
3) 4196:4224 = -7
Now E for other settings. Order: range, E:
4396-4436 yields 4406.0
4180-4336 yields 4334.0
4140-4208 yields 4146.0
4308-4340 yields 4334.0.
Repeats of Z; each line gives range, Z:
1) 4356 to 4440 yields 154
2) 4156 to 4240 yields 154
